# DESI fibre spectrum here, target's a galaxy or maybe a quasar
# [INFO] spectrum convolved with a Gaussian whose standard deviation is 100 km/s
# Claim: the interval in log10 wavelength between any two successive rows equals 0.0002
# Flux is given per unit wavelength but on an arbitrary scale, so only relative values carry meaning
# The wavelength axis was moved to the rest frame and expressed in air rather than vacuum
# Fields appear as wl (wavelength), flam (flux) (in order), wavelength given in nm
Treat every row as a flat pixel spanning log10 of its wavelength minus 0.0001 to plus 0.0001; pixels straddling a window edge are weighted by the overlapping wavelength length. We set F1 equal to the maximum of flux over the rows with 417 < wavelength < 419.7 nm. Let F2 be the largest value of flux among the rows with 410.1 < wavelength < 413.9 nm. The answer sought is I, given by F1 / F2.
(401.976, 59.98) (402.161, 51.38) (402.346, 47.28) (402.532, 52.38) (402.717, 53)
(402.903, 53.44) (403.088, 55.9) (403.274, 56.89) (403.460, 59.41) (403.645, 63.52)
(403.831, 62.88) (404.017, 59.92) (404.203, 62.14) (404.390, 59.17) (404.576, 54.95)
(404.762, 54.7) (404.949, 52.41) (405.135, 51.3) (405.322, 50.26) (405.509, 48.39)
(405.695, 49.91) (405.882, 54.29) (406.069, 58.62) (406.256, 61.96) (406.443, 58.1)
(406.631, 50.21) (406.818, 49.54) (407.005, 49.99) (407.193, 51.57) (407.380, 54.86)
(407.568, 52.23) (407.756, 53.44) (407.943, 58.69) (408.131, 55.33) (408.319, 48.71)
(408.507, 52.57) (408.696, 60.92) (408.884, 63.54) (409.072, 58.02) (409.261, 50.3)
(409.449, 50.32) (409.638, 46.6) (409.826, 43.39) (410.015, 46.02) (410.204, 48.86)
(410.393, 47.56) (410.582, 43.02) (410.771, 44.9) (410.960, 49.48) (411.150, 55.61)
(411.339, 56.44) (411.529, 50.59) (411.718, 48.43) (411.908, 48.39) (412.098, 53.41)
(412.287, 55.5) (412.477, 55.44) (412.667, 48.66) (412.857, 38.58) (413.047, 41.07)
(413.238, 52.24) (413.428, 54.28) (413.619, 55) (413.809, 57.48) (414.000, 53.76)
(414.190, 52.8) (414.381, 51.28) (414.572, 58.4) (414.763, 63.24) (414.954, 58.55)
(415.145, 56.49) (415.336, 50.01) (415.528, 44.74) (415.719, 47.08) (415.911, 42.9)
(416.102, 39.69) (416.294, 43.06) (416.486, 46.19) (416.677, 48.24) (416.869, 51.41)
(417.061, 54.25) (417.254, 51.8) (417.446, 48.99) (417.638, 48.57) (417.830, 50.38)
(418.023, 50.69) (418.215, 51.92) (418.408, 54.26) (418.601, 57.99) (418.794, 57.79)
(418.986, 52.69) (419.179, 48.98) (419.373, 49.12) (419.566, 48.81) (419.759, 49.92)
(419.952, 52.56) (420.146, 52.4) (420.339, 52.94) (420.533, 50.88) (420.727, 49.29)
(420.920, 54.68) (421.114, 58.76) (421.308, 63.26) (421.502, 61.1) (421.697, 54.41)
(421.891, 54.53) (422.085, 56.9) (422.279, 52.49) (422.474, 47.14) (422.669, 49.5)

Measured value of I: 1.01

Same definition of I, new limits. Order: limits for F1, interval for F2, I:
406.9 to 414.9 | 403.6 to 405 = 1.00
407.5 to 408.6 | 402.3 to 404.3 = 0.92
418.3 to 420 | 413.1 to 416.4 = 0.92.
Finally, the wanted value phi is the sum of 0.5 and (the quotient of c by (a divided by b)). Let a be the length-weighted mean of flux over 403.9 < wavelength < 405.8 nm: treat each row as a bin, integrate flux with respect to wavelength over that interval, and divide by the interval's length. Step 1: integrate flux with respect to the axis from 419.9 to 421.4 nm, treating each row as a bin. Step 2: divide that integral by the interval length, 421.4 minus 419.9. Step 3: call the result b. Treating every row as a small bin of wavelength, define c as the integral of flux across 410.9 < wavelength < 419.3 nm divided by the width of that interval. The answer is 52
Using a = 54.4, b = 54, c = 51.3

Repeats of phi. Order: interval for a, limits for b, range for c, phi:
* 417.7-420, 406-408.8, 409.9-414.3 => 53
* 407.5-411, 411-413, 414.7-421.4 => 51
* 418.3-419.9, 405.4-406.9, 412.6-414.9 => 54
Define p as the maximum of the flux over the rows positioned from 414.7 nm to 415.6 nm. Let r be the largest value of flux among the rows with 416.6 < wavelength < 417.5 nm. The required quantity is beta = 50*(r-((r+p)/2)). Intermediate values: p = 63.24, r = 54.25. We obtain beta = -225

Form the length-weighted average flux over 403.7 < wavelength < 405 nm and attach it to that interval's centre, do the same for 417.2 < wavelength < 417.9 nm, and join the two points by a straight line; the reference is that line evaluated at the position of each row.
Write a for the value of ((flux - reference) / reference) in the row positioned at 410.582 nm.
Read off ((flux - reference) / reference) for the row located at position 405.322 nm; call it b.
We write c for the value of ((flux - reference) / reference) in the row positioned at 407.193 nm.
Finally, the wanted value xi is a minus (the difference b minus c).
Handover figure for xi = -0.17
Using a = -0.21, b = -0.13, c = -0.09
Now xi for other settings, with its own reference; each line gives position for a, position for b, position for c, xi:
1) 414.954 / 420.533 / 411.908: -0.02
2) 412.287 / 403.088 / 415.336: 0.07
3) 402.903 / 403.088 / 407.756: -0.09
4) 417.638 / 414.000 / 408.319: -0.18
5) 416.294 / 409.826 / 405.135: -0.05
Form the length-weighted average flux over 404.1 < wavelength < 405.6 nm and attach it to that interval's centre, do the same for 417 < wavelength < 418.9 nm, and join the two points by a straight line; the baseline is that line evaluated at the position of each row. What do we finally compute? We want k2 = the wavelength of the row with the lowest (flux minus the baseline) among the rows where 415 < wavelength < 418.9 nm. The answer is 416.102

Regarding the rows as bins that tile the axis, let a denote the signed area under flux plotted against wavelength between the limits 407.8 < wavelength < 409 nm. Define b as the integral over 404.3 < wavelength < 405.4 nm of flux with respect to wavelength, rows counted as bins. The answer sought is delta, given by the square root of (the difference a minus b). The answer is 2.9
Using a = 67.9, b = 59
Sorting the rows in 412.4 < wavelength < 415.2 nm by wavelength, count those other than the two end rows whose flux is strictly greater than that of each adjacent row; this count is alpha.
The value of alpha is 2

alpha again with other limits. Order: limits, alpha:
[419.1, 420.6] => 3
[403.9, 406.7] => 2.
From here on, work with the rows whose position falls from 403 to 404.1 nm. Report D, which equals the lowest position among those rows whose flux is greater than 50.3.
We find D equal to 403.088 nm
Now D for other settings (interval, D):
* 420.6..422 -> 420.920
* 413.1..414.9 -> 413.238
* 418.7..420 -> 418.794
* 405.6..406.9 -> 405.882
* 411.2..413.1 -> 411.339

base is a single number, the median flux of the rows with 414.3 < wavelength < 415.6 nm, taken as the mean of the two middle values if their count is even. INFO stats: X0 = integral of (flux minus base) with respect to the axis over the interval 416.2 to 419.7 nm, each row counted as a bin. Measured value -19.8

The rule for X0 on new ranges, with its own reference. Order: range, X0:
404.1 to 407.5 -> -8.4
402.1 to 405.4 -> -2.7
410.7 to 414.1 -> -18.3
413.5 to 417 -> -18.6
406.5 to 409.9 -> -12.2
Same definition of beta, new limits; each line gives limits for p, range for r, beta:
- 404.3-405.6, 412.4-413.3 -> -93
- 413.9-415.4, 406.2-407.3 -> -32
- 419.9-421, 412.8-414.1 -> 70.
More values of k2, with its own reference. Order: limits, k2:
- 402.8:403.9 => 402.903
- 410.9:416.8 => 412.857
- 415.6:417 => 416.102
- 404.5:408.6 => 405.509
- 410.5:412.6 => 410.582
